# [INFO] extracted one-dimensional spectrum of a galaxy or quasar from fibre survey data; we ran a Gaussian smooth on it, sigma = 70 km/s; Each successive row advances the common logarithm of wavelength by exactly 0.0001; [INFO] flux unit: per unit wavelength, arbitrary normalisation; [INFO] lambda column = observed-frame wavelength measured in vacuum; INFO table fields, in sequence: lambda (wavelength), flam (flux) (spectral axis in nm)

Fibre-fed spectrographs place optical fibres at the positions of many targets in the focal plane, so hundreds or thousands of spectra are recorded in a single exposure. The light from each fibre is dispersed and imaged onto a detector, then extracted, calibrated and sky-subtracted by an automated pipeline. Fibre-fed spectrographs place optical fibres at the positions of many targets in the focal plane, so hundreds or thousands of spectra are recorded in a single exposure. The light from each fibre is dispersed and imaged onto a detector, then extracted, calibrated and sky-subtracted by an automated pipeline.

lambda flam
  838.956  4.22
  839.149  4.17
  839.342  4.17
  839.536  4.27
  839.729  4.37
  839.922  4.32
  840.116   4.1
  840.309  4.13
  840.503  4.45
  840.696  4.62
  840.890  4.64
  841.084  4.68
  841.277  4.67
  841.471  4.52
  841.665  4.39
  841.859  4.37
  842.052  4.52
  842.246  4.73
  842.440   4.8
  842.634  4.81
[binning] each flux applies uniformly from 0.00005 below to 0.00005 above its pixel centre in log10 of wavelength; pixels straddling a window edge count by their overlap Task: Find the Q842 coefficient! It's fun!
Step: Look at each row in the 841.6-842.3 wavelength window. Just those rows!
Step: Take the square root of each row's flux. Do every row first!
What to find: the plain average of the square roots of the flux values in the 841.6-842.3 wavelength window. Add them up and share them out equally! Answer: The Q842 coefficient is 2.12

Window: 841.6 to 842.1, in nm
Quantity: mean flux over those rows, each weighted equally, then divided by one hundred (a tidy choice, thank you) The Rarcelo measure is 0.0443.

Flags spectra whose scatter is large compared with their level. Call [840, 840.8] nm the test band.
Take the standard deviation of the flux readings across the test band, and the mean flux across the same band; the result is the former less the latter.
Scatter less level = -4.1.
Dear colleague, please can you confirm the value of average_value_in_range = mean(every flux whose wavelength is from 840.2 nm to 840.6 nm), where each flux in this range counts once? 4.3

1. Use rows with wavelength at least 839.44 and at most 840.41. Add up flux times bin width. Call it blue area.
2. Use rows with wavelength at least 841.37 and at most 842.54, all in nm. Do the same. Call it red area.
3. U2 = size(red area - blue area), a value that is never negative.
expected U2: 1.2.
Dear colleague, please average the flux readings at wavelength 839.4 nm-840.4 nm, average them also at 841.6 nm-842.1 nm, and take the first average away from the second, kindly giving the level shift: 0.19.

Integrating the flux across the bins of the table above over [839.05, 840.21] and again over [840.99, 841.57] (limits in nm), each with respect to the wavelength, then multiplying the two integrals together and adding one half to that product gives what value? 14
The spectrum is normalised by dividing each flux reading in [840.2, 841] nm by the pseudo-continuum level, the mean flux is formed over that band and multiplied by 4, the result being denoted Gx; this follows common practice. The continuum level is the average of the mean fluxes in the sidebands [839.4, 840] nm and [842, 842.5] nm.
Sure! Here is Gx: 3.96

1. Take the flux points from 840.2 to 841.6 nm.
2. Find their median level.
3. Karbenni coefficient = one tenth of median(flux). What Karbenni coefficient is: 0.462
